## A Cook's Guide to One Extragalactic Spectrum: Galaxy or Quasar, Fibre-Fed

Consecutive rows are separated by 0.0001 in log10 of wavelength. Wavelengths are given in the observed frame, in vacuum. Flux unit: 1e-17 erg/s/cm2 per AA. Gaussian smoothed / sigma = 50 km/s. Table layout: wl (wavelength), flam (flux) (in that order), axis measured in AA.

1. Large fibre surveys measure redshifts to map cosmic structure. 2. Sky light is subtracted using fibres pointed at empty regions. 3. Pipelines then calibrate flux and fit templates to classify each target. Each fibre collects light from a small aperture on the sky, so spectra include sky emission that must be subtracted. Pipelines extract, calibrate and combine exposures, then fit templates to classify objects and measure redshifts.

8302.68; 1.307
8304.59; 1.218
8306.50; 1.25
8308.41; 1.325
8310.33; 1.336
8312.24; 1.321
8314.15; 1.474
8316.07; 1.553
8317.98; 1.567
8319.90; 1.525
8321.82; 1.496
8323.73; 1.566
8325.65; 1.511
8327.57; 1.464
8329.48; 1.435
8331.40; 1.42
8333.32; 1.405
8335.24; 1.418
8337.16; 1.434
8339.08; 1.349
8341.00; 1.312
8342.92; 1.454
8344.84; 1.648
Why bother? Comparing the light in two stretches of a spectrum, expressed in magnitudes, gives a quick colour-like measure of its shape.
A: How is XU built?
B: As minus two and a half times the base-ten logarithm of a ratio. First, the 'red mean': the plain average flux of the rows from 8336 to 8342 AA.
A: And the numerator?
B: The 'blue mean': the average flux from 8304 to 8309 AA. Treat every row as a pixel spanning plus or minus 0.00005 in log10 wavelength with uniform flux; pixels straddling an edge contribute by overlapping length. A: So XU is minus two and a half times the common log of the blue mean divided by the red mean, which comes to 0.08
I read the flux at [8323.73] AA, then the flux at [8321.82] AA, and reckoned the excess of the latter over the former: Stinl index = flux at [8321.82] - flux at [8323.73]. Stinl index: -0.07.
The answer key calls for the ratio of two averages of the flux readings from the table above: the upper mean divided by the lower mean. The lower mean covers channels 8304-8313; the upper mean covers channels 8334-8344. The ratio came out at 1.08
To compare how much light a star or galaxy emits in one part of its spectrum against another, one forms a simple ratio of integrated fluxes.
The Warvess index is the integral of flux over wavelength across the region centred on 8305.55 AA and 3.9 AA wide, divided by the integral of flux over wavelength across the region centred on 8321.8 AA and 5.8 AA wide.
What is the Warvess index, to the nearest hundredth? 0.54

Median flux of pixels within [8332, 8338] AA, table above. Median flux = 1.42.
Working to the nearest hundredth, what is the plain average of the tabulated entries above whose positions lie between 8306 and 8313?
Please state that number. 1.31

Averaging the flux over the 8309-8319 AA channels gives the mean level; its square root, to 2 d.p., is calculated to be 1.20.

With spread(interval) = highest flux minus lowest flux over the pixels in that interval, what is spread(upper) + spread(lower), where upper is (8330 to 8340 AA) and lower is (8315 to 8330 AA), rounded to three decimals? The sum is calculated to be 0.217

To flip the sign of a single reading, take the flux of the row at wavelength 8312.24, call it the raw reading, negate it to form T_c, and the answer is -1.32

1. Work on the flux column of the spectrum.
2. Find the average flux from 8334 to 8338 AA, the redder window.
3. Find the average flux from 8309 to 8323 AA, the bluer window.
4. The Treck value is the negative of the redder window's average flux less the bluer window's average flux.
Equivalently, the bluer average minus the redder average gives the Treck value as 0.041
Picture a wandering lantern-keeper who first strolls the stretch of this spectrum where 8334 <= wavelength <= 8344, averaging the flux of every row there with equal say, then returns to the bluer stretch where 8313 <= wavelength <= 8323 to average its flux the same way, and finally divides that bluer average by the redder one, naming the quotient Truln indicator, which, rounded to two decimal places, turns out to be 1.09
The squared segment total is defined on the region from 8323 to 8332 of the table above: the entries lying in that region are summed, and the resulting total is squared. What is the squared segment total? 55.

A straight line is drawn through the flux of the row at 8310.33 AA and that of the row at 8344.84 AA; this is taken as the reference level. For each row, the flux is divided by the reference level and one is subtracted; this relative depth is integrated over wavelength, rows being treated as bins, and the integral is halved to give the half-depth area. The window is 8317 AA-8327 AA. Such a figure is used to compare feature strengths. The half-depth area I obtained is 0.31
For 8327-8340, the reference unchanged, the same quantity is -0.54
